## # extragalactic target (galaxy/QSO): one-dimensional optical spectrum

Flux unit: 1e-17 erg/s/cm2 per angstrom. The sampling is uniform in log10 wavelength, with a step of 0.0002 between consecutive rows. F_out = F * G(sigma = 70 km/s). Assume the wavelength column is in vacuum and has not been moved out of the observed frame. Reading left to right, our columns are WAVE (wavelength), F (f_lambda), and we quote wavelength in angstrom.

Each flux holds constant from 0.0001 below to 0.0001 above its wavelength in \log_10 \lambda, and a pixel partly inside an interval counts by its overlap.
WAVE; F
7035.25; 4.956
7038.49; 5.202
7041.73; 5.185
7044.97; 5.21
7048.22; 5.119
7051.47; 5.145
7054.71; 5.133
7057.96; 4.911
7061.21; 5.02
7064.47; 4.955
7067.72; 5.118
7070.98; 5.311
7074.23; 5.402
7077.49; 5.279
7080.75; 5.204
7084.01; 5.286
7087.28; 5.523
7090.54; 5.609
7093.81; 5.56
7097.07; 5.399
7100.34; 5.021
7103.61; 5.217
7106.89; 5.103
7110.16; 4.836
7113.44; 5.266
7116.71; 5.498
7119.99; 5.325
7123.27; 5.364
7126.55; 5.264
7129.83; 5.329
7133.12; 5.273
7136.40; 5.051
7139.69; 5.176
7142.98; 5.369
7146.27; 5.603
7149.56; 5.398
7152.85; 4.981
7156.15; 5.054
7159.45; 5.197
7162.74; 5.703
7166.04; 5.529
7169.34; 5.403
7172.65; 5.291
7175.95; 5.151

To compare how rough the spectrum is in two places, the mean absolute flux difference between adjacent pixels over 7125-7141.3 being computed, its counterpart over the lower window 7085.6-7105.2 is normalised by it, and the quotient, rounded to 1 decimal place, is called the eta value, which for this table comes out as 1.5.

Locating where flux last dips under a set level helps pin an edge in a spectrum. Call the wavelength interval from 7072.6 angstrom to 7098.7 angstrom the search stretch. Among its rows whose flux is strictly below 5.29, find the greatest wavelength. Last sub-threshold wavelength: 7084.01 angstrom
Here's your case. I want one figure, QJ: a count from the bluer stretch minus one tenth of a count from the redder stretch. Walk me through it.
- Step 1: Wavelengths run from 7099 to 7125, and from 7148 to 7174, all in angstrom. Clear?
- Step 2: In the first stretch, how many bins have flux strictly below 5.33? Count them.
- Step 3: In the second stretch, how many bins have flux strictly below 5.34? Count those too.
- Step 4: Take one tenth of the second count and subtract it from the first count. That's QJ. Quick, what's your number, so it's 5.6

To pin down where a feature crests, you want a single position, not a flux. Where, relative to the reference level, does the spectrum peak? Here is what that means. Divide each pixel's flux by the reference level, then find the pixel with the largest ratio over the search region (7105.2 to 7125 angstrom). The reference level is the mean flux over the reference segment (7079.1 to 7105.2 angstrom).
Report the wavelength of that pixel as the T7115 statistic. 7116.71 angstrom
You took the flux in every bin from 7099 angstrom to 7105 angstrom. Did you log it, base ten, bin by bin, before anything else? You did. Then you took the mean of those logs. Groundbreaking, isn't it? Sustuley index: 0.709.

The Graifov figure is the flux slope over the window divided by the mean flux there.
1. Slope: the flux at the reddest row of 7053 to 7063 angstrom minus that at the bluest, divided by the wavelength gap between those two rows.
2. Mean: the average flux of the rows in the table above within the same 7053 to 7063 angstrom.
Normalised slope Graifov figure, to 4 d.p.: -0.0035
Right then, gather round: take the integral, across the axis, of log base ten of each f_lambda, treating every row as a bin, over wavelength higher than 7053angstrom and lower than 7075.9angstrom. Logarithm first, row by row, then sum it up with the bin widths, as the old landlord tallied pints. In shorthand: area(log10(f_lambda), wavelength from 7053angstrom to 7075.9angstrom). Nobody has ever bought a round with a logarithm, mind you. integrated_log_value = 16.2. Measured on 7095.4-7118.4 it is 16.4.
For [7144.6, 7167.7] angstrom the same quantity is 16.8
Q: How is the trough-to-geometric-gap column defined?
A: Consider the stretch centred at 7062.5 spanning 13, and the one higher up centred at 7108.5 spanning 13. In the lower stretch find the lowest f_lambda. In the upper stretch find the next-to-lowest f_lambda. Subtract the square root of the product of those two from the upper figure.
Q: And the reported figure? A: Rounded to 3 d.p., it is 0.097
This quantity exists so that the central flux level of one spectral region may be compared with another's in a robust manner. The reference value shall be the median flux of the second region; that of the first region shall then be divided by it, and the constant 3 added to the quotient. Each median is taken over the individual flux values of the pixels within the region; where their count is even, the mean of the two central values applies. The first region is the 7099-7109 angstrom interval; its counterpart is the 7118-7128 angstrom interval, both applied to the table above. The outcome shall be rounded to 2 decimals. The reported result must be 3.96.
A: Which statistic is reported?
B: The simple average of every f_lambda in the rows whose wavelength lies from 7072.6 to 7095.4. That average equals 5.409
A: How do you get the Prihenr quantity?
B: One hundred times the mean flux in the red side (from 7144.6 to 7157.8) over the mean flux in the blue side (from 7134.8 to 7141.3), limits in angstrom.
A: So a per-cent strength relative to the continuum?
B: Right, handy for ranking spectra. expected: 103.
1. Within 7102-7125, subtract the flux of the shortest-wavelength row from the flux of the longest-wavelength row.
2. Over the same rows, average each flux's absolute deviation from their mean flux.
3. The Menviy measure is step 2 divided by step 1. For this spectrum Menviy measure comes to 1.0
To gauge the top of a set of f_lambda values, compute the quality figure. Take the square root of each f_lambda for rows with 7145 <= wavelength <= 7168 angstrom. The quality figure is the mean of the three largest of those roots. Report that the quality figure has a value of 2.37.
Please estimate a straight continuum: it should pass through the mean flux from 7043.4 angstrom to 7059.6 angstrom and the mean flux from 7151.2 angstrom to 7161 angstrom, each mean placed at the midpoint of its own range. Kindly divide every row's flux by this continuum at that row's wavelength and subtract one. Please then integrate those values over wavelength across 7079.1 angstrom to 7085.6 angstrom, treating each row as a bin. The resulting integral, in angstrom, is 0.19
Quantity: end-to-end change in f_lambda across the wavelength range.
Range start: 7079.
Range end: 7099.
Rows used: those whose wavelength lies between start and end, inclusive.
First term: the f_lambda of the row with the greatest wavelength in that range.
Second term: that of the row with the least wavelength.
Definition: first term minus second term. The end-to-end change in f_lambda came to 0.2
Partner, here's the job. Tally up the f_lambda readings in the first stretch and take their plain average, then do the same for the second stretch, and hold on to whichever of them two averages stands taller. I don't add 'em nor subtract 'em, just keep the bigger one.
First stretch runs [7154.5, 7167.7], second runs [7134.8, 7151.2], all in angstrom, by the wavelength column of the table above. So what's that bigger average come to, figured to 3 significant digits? 5.37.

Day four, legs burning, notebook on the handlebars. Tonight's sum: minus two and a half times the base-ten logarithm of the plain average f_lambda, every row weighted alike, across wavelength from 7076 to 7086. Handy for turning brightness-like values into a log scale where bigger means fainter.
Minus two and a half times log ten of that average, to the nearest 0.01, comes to -1.80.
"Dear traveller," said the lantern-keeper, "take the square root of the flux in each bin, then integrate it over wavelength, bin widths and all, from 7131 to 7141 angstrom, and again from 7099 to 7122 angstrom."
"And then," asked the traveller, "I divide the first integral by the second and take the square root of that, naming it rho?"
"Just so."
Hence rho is 0.66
